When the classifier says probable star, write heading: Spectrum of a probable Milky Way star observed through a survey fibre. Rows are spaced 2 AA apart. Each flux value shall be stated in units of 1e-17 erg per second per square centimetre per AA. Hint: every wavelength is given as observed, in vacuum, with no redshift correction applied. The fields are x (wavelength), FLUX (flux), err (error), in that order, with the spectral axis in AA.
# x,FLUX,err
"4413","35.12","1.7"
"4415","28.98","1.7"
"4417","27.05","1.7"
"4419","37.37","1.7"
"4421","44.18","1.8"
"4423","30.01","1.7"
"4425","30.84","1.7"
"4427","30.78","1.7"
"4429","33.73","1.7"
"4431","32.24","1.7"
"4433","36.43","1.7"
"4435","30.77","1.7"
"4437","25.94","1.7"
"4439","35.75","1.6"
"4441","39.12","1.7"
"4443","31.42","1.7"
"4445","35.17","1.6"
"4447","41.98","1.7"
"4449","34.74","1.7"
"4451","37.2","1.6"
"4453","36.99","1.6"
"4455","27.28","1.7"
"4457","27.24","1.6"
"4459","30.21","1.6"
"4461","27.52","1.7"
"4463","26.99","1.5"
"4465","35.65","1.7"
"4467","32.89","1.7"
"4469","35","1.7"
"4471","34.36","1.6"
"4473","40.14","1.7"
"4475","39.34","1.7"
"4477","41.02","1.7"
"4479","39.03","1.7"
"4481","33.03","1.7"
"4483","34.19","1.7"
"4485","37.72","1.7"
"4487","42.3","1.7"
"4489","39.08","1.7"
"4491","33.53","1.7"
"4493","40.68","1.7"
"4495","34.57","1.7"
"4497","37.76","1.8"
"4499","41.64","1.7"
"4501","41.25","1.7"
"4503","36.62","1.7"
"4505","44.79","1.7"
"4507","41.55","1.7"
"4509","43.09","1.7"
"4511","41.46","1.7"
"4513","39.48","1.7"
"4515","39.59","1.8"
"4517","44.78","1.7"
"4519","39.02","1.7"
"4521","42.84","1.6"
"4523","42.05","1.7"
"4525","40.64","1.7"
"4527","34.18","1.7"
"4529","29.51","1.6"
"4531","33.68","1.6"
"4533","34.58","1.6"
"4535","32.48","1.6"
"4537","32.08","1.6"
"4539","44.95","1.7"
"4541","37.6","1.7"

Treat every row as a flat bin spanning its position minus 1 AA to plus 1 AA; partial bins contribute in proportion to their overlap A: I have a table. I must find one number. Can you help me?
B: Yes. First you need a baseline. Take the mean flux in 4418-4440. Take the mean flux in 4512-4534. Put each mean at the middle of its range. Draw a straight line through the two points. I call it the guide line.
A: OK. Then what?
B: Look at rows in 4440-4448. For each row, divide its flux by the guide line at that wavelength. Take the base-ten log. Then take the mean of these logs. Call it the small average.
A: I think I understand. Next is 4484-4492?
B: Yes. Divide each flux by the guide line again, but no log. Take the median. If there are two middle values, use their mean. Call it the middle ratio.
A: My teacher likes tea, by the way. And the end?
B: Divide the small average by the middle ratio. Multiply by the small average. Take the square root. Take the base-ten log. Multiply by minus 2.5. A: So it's 3.82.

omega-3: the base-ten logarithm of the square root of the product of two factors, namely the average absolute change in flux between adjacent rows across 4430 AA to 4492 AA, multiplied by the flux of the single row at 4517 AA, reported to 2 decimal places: 1.13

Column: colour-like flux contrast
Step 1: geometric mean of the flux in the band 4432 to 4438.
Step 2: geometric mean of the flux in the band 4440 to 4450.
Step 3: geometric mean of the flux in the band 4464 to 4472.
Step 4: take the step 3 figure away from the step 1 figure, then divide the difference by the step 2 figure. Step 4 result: -0.10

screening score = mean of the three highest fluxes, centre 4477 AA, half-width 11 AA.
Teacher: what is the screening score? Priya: 41.2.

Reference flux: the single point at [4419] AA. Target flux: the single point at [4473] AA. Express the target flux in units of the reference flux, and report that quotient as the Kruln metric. 1.07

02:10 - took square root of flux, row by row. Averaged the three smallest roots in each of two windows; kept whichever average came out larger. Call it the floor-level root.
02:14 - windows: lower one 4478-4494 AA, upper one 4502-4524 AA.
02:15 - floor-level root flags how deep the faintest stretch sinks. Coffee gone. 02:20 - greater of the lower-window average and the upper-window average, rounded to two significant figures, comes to 6.2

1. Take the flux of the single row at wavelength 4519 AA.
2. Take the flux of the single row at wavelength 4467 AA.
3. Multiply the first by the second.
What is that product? 1283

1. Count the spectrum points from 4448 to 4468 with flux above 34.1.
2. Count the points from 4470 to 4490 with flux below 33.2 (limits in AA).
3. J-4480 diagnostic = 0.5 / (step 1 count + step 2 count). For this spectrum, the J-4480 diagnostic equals 0.100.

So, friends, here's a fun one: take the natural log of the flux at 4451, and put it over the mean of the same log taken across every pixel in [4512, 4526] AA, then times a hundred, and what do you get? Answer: 97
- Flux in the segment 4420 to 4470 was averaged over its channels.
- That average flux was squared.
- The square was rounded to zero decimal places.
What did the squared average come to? 1102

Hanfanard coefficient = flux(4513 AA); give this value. 39.48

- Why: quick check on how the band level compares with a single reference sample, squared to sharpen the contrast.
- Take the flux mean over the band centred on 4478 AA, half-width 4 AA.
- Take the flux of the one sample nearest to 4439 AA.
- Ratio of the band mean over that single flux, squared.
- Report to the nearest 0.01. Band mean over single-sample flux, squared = 1.14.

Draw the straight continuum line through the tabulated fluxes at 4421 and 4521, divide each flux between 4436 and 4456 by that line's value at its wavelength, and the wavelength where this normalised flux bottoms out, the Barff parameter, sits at 4437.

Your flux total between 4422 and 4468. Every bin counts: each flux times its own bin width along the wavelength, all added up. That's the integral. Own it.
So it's 1502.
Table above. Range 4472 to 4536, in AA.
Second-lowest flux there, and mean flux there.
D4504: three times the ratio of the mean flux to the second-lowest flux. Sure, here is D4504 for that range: 3.57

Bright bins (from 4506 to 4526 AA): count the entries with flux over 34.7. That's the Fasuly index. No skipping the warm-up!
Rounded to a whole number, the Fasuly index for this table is 10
